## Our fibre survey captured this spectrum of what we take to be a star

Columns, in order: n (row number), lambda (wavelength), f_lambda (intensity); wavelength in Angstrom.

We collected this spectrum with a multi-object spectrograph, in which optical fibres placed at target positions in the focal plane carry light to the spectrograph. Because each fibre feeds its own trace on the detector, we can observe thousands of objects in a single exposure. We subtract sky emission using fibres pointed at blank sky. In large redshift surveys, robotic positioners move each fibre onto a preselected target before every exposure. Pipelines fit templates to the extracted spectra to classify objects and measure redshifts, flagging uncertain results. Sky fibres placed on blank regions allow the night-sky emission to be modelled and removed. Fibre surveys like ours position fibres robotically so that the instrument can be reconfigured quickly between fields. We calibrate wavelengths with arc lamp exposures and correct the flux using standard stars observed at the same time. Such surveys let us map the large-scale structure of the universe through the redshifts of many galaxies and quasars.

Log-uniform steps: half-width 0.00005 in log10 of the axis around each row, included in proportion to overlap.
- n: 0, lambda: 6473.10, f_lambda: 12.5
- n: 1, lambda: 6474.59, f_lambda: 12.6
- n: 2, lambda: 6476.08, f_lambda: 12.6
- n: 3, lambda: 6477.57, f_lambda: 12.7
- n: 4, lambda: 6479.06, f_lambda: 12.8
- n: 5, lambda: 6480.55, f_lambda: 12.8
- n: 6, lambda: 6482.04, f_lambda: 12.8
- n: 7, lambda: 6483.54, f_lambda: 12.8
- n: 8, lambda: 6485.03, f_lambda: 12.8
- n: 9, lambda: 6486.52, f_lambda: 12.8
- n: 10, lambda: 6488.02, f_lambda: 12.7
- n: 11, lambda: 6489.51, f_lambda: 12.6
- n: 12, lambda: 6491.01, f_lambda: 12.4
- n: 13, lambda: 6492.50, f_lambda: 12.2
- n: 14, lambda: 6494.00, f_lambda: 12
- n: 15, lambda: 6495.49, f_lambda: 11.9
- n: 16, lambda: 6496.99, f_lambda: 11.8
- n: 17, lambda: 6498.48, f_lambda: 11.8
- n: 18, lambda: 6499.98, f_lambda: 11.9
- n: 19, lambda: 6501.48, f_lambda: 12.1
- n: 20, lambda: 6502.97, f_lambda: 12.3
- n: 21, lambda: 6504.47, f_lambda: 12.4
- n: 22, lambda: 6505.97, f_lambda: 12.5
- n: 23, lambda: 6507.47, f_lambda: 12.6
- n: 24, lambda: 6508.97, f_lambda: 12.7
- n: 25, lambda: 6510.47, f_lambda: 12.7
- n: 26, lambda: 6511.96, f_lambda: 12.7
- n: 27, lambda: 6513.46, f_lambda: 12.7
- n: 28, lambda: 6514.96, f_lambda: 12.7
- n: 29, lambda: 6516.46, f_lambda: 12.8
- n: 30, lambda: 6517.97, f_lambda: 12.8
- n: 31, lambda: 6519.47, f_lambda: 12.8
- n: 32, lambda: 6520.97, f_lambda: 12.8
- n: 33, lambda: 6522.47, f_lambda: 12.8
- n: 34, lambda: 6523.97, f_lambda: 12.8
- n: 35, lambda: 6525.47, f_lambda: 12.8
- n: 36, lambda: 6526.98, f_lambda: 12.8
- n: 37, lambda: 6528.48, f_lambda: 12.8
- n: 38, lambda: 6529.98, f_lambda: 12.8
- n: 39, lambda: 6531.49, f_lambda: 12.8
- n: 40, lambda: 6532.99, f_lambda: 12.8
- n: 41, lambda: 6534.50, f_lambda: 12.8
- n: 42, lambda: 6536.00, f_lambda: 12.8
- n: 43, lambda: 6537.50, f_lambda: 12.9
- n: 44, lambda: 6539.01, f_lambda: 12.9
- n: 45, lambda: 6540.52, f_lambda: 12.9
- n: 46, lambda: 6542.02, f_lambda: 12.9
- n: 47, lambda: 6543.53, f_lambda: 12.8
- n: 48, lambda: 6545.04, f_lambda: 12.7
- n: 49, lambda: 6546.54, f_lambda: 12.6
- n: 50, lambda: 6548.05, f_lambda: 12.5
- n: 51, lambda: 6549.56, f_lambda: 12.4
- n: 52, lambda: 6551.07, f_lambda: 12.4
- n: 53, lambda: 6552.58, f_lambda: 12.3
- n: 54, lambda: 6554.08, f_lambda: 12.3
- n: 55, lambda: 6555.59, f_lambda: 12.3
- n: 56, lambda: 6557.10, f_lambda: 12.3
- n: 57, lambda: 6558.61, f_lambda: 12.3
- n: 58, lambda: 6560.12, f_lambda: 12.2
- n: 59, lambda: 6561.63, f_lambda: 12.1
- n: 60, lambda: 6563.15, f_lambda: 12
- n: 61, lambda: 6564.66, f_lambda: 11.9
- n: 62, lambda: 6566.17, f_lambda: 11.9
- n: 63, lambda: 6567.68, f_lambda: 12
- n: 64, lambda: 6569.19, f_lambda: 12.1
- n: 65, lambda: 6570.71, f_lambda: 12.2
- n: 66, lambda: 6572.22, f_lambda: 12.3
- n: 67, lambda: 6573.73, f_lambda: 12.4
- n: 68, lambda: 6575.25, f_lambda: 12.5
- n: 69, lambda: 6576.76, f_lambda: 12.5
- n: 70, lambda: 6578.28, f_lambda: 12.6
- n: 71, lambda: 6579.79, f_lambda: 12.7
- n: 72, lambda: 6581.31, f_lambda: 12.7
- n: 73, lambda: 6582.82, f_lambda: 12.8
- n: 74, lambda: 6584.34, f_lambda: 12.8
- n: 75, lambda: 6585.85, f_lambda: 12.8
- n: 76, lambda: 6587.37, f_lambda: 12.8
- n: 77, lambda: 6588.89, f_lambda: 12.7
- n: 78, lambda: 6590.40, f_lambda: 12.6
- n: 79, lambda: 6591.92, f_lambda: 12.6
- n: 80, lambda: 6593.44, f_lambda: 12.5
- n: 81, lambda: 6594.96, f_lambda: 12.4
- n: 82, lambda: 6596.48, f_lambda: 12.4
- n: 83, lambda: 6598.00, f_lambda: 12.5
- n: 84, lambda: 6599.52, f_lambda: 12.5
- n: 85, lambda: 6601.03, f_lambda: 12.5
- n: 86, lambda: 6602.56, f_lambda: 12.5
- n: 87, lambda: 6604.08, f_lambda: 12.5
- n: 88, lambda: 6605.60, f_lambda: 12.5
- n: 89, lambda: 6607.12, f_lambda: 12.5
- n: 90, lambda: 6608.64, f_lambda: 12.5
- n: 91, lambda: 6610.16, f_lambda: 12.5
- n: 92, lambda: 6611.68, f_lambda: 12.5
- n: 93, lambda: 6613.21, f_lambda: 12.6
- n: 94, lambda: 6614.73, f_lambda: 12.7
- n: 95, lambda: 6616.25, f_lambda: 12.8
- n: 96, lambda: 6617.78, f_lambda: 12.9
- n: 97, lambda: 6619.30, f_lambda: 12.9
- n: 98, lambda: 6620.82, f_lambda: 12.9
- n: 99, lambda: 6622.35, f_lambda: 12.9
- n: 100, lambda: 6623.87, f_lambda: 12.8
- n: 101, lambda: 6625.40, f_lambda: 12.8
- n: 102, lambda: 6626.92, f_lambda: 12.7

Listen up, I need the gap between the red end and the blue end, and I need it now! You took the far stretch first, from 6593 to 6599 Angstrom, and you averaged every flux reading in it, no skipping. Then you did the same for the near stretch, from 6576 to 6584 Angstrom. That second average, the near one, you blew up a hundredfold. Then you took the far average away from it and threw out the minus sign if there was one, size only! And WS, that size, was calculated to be 1254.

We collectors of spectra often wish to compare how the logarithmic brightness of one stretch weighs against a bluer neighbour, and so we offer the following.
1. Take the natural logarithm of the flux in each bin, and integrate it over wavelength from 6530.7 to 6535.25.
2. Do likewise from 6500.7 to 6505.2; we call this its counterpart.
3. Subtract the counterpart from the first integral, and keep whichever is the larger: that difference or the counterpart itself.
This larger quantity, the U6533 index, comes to 11.3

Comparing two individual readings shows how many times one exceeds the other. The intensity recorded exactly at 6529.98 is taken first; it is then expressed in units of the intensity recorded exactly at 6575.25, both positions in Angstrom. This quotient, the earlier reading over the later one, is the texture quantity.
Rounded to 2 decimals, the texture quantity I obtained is 1.02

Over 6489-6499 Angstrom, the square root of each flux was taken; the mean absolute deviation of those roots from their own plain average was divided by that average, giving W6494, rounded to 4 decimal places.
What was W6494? 0.0106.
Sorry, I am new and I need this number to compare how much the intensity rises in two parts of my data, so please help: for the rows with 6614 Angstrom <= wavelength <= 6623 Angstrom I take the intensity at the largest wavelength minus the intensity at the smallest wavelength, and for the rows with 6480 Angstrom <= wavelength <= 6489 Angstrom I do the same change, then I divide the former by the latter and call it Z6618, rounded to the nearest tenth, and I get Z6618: -2.0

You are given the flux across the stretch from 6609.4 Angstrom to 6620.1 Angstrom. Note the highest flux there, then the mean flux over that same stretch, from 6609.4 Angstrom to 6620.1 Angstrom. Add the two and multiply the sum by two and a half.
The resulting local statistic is 64.0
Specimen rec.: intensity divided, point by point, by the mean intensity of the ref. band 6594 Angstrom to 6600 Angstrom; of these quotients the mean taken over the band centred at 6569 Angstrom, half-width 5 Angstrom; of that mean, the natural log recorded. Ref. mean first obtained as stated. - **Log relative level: -0.027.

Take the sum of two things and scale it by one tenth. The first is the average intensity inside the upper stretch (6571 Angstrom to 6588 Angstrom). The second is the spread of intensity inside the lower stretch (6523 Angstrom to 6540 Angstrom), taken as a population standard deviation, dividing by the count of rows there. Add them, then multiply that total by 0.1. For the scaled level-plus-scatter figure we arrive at 1.27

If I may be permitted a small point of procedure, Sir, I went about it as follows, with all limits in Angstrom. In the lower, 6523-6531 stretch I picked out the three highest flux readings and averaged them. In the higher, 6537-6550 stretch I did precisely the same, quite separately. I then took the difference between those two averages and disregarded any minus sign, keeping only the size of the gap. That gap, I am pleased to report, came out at 0.10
